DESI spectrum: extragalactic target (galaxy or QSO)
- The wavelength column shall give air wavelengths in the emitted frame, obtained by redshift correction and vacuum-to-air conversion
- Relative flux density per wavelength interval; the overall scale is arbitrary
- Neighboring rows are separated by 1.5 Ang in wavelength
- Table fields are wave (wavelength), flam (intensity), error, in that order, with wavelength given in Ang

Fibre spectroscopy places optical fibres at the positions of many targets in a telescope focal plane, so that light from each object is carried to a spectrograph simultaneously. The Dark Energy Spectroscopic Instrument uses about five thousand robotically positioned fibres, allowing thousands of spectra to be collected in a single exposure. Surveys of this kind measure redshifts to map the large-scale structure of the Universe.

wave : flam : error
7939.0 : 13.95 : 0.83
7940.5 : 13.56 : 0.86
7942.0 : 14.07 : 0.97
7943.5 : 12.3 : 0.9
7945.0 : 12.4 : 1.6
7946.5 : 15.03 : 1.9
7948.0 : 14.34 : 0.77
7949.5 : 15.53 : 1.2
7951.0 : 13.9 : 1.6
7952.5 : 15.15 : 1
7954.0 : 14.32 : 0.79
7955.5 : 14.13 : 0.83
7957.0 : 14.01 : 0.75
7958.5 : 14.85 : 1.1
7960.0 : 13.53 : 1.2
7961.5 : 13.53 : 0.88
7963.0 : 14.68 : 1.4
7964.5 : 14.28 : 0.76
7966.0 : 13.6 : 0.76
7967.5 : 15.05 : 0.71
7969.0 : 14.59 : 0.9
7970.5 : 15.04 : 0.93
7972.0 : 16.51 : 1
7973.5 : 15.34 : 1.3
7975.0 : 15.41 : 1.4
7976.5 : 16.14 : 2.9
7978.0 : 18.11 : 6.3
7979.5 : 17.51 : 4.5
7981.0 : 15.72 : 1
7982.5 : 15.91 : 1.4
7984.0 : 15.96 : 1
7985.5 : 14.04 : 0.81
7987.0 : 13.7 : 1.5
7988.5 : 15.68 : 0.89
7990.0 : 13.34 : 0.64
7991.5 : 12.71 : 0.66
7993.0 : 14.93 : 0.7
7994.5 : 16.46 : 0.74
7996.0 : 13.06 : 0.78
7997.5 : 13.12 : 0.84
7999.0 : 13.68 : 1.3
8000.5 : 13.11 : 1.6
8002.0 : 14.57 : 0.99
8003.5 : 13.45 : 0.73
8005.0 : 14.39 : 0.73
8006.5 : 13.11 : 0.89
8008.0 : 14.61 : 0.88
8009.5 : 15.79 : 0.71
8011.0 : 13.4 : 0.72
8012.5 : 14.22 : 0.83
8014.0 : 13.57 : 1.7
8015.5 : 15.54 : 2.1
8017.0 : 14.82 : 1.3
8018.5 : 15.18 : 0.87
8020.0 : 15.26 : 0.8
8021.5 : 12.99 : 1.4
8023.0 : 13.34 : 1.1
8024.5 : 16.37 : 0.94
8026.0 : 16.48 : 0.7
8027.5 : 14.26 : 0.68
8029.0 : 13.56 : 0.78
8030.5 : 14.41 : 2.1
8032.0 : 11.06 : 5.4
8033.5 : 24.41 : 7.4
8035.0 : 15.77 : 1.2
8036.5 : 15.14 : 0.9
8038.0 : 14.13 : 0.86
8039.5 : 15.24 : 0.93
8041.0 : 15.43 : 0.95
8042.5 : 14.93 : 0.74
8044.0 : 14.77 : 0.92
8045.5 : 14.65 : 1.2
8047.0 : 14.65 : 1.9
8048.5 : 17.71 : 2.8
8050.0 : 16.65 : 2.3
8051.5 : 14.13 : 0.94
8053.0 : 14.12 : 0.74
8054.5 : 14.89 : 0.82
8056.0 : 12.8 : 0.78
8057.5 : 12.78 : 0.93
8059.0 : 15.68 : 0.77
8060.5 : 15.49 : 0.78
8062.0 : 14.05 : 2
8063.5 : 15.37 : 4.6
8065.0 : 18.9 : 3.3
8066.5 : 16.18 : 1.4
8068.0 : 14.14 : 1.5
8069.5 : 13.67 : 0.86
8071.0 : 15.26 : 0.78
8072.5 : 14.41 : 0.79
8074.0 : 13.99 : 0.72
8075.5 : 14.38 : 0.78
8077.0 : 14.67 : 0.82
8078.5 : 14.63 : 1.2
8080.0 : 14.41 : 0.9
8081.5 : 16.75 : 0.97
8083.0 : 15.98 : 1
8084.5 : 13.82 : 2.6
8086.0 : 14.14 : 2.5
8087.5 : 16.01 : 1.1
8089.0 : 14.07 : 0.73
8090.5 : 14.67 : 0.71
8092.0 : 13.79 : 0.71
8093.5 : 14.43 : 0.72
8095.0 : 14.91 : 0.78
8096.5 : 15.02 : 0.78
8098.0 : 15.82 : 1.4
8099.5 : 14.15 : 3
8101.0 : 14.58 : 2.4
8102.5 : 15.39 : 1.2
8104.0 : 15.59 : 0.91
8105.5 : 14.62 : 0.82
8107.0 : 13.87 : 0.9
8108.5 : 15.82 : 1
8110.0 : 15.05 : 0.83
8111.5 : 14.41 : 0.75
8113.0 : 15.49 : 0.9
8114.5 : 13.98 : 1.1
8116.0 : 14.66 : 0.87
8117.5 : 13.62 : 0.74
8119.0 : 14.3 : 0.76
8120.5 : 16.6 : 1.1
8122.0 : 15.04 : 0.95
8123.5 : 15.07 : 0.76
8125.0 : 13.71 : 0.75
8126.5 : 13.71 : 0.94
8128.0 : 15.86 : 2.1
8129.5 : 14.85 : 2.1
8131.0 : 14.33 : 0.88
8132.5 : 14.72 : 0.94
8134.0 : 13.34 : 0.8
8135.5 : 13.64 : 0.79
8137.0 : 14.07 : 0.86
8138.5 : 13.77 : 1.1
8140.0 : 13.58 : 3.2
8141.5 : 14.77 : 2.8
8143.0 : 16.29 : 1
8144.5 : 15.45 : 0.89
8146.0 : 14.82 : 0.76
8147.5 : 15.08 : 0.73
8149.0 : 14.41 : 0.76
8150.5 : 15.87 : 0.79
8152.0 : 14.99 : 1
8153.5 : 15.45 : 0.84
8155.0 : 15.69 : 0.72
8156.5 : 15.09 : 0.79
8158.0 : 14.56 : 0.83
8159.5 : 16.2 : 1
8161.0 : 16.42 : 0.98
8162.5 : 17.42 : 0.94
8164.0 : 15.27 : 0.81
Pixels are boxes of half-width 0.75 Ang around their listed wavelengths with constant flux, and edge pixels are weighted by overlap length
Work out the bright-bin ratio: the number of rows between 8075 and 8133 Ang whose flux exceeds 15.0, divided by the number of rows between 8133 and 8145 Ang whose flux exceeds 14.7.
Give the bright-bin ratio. 4.7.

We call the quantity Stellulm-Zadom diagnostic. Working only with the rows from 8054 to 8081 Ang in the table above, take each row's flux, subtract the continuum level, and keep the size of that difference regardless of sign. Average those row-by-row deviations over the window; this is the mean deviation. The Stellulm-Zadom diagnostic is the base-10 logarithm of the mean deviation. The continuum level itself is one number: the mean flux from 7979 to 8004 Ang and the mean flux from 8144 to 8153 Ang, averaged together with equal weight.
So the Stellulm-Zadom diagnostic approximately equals -0.02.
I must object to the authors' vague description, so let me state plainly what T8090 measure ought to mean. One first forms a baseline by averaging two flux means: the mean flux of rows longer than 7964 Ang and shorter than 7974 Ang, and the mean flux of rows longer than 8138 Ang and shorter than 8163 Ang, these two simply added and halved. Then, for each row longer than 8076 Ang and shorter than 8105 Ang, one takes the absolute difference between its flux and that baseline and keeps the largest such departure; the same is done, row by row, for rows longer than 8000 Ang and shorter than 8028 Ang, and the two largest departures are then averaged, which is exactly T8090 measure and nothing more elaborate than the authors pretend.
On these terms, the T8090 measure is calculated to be 1.9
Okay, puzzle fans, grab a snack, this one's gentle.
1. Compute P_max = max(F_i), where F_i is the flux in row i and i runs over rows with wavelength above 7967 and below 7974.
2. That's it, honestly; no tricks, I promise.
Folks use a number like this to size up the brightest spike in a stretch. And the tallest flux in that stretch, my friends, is 16.51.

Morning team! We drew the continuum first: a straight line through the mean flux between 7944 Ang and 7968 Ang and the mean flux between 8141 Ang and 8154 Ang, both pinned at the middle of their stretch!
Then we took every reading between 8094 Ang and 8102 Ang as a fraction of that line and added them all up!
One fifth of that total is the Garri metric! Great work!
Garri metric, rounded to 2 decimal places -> 0.99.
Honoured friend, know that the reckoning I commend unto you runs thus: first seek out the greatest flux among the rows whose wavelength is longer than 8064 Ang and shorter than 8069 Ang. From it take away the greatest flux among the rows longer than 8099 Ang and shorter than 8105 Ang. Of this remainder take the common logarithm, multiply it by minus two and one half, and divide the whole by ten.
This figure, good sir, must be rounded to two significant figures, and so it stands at -0.13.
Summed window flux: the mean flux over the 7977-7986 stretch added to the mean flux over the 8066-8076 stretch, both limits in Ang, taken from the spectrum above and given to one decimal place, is 30.8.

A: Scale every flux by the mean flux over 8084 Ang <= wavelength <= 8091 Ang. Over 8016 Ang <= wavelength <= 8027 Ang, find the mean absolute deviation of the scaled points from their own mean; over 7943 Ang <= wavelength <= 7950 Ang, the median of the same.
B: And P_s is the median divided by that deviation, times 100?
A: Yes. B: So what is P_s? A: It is 1390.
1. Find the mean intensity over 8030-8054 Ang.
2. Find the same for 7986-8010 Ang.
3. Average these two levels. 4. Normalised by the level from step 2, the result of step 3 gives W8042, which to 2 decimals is 1.05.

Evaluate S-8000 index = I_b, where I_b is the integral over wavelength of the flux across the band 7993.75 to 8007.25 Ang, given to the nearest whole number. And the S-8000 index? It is 187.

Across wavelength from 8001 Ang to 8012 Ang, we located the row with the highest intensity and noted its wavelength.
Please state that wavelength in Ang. 8009.5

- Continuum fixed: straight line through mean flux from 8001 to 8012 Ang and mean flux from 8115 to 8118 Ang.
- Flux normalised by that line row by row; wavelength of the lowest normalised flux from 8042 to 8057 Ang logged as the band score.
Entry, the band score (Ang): 8056.0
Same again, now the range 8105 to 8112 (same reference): 8107.0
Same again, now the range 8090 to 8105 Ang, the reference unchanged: 8092.0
